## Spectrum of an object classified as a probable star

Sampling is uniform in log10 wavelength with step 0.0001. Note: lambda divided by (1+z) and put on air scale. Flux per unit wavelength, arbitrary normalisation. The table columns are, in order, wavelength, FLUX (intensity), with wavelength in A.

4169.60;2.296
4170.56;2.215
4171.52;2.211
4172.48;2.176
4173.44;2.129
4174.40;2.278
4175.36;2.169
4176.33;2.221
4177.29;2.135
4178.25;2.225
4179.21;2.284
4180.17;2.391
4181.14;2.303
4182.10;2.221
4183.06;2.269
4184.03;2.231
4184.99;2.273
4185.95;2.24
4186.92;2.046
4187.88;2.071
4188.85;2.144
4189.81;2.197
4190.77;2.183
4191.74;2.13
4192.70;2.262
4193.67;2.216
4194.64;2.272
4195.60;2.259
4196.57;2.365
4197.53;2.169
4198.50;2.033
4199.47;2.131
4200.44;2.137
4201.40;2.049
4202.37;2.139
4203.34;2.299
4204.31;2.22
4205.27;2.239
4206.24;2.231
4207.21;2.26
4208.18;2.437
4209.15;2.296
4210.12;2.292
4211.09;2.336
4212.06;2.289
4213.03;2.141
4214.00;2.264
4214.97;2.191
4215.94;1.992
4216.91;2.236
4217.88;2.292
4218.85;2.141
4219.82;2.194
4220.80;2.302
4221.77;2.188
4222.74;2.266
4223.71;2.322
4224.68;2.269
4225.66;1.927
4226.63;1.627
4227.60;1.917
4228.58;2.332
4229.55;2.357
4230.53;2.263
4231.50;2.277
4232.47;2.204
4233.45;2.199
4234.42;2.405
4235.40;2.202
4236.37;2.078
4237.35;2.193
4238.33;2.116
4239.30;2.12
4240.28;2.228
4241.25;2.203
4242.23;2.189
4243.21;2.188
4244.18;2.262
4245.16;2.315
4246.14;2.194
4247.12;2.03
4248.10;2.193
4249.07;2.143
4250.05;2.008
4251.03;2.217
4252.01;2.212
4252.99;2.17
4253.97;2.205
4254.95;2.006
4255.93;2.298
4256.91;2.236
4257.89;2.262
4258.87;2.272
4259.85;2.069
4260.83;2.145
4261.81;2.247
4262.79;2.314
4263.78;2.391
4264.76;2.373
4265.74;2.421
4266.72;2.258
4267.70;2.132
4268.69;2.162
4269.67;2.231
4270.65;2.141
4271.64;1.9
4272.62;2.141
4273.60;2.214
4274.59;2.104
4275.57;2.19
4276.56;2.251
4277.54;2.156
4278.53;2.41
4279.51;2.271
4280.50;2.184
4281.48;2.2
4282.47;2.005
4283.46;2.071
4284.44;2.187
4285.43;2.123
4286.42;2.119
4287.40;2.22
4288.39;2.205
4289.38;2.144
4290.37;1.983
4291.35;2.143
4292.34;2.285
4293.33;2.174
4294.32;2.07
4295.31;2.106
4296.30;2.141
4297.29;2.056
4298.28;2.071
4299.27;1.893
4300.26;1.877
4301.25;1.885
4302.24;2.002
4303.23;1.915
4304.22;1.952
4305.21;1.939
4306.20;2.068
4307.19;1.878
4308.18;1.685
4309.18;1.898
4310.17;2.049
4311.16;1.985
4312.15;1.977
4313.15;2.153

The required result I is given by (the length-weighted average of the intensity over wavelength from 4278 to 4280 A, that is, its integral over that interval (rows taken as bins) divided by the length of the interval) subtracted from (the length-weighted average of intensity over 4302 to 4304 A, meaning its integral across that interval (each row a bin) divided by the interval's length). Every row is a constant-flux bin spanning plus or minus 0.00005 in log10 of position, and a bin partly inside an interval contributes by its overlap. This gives -0.38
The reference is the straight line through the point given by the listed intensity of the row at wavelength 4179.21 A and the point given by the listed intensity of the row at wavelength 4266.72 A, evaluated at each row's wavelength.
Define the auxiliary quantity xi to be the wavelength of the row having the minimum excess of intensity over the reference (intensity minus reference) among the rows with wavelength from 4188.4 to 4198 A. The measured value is 4191.74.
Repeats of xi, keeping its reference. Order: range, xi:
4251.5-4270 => 4254.95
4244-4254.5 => 4250.05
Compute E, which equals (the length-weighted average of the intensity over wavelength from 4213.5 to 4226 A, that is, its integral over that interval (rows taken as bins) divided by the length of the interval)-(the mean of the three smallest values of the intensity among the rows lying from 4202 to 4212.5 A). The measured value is 0.01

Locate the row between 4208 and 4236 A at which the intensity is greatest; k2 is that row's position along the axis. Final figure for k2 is 4208.18 A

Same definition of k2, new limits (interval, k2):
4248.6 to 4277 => 4265.74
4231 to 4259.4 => 4234.42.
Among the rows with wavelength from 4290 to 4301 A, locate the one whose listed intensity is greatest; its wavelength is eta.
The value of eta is 4292.34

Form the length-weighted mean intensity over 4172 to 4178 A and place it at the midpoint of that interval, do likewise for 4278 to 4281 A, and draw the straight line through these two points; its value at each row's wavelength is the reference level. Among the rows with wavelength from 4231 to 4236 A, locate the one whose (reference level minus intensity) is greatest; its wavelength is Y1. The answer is 4233.45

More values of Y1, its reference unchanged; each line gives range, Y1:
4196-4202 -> 4198.50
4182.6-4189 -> 4186.92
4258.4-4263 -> 4259.85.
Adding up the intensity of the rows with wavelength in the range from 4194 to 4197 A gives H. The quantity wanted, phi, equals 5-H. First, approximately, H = 6.9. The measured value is -1.9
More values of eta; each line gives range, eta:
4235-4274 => 4265.74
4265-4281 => 4265.74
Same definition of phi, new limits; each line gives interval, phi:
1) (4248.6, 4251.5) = -1.4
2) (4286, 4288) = 0.7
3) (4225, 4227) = 1.4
